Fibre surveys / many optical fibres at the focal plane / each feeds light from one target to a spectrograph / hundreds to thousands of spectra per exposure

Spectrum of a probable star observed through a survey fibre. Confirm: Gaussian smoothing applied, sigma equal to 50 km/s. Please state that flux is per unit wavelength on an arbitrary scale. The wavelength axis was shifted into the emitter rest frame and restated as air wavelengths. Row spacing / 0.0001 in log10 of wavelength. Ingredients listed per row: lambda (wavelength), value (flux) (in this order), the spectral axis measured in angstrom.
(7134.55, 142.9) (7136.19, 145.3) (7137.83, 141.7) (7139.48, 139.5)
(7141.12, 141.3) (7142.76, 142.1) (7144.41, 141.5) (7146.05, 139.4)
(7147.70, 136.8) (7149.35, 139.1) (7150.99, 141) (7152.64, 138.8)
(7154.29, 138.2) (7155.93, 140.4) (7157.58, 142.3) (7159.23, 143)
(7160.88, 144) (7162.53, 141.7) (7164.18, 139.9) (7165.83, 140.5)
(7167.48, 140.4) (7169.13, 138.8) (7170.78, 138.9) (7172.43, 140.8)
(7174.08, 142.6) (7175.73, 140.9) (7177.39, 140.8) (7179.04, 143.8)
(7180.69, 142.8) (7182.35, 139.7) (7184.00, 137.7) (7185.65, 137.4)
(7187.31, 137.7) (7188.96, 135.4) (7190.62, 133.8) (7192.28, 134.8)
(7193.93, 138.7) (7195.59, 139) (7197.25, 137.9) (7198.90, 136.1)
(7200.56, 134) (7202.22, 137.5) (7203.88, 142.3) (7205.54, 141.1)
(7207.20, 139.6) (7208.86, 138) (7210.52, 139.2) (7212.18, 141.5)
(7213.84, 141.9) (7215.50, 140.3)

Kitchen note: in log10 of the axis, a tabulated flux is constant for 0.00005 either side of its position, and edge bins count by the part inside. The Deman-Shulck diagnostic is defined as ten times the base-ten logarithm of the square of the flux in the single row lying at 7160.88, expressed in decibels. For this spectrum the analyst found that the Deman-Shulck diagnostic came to 43.2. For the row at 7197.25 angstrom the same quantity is 42.8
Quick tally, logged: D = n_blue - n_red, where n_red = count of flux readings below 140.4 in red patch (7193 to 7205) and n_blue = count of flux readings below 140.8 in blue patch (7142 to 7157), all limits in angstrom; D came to 0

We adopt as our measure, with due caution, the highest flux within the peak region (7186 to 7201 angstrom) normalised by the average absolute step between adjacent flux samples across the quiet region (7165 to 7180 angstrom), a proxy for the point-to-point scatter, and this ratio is 108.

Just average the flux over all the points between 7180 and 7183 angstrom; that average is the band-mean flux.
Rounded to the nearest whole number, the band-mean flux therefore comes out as 141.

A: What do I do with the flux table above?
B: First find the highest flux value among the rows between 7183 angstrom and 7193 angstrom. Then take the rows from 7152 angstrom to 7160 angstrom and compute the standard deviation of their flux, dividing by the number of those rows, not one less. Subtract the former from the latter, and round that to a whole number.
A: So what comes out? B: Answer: -136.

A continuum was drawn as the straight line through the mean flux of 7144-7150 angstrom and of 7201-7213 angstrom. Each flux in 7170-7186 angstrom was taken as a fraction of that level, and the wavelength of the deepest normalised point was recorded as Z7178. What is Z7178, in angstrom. 7185.65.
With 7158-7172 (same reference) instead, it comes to 7169.13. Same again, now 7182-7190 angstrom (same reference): 7188.96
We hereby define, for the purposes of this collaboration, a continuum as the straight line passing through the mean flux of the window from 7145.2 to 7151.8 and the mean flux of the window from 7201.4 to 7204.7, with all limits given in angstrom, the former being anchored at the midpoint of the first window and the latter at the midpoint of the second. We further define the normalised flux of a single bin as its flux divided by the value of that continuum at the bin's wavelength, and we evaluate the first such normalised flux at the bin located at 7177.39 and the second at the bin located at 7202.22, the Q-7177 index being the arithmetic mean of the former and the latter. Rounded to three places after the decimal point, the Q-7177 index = 0.996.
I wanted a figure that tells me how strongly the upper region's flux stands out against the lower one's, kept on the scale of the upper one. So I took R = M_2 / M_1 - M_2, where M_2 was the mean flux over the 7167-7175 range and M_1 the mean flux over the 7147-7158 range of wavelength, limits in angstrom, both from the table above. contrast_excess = -139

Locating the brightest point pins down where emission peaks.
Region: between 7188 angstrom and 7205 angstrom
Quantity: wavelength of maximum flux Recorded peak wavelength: 7203.88 angstrom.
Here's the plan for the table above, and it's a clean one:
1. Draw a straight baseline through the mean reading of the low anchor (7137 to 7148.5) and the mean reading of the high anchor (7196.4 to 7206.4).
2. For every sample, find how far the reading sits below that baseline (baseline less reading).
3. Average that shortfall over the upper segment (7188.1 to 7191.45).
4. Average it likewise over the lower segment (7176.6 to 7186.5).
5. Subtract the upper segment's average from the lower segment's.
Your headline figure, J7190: -5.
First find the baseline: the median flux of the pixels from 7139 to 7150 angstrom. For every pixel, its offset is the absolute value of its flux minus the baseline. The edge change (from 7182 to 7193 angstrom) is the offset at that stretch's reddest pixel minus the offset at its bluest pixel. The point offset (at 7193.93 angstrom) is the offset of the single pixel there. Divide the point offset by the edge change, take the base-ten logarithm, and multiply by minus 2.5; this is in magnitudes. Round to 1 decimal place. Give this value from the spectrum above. 1.9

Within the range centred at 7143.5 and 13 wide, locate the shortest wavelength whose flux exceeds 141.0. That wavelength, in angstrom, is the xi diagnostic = 7137.83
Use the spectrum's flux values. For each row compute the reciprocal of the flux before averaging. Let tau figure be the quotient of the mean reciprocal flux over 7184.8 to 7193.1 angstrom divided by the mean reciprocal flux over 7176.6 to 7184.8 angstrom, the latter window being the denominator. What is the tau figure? 1.04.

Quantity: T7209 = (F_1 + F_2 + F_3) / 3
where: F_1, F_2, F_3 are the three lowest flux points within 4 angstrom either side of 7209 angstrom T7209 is 139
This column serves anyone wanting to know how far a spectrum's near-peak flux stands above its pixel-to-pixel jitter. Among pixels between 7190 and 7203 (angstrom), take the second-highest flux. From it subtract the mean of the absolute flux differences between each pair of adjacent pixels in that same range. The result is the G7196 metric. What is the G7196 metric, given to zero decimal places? 137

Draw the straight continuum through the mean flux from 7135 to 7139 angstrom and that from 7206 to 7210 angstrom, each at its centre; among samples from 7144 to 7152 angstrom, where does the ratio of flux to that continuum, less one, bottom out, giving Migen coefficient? 7147.70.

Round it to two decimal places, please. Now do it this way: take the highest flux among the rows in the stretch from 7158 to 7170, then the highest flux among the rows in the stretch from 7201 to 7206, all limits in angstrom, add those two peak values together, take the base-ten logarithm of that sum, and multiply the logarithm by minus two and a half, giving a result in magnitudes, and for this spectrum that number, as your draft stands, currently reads -6.14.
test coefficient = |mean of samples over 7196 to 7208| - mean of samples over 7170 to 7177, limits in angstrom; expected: -2.4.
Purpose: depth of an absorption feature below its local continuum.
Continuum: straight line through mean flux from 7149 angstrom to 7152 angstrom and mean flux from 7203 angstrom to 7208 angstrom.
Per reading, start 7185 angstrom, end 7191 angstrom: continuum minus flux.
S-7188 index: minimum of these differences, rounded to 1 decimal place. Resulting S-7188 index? 3.0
